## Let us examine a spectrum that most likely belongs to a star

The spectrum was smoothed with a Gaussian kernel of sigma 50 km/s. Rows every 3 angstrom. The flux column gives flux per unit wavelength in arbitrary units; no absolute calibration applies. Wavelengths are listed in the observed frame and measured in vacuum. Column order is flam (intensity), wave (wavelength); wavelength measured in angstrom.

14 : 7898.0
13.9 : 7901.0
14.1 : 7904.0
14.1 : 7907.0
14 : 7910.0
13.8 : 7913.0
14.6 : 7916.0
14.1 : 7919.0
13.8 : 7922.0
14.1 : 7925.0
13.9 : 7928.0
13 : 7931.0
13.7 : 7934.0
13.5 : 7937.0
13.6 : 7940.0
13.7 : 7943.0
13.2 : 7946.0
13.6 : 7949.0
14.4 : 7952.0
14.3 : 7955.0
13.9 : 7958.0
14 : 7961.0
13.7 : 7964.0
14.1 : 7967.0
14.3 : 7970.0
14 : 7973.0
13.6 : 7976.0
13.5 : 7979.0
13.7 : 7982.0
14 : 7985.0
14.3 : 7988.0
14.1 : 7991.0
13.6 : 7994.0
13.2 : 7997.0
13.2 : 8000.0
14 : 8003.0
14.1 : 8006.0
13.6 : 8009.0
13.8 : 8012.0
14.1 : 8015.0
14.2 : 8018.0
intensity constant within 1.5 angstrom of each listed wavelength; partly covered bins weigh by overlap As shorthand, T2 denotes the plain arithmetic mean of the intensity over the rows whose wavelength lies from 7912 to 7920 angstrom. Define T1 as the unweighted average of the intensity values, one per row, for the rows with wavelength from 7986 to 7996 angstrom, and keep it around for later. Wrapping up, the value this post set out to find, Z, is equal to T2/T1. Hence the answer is 1.012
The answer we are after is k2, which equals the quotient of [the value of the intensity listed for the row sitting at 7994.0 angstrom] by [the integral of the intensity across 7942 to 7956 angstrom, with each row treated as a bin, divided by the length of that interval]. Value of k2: 0.98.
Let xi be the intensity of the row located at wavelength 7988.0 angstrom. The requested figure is 14.3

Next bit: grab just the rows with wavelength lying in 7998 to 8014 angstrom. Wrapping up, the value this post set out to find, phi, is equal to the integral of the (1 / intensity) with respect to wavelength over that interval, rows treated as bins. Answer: 1.17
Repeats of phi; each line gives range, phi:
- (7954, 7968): 1.00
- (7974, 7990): 1.16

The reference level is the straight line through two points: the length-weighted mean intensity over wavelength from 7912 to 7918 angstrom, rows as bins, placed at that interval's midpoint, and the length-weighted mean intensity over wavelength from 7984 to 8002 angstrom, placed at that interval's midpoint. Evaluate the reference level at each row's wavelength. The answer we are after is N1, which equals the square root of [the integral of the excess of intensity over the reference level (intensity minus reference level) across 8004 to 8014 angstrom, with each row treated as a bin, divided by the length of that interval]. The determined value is 0.47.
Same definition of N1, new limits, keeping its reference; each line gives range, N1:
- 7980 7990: 0.44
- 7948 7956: 0.36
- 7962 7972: 0.36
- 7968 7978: 0.30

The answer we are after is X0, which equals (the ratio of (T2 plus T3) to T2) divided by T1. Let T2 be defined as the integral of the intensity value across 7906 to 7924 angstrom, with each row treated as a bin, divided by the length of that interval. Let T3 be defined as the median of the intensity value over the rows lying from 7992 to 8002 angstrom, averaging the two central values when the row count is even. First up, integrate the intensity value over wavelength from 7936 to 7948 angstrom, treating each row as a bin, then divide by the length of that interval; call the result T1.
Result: 0.144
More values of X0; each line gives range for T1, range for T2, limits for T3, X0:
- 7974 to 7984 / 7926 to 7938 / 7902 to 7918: 0.150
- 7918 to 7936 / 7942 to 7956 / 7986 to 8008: 0.146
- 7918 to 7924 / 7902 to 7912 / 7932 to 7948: 0.141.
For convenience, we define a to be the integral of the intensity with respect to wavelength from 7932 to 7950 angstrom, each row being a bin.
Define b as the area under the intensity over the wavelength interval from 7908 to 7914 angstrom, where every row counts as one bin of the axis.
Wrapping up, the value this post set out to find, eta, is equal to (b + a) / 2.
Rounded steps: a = 244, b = 84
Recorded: 164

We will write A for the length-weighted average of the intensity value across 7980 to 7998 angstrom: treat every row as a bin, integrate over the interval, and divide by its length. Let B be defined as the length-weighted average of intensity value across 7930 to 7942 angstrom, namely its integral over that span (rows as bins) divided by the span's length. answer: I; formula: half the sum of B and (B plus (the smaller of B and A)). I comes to 20.22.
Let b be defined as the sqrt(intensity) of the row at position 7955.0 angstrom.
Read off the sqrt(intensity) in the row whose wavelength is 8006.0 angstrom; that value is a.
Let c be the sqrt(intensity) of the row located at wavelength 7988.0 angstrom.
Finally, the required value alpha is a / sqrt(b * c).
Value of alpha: 0.99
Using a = 3.75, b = 3.78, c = 3.78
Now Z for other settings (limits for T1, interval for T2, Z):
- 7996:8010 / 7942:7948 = 0.988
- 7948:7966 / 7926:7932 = 0.962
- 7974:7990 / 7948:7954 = 1.013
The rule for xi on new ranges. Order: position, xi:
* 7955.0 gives 14.3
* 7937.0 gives 13.5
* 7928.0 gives 13.9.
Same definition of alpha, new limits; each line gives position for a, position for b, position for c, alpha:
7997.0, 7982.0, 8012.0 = 0.98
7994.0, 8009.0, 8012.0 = 1.00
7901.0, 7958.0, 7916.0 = 0.99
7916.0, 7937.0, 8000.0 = 1.05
